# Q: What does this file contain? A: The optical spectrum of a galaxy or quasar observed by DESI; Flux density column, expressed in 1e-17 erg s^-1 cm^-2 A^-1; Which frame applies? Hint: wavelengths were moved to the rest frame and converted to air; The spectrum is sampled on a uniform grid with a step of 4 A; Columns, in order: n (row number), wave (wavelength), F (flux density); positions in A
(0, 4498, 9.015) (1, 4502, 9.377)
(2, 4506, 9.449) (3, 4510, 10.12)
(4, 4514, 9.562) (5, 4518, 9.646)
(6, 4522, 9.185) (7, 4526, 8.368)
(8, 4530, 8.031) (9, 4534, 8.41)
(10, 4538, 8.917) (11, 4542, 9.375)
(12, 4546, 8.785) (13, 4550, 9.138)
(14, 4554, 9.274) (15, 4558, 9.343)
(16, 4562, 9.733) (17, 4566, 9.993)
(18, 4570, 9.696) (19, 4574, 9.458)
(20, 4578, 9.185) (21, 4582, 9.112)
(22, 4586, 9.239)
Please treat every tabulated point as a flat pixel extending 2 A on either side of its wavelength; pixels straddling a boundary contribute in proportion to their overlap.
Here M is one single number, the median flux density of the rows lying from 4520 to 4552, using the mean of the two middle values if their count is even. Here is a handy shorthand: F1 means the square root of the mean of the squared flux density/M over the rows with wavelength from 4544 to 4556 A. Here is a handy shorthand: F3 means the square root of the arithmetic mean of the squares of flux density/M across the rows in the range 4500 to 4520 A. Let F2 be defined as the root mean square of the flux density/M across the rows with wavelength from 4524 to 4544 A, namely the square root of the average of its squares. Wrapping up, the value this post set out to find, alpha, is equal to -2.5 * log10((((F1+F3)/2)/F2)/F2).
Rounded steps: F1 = 1.025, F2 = 0.975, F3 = 1.09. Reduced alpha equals -0.114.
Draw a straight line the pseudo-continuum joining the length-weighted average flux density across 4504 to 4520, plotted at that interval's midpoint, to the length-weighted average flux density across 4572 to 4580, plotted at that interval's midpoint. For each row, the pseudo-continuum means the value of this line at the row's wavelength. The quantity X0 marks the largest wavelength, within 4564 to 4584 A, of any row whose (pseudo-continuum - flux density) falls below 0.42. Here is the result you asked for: 4582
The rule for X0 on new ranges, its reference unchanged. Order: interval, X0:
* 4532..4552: 4550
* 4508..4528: 4518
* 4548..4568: 4566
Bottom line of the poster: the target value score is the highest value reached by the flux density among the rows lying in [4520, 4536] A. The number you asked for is 9.185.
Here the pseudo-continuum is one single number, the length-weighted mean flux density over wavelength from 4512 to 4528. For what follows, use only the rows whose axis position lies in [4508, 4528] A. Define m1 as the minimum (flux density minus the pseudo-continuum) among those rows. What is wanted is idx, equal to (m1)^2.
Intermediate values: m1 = -0.8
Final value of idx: 0.7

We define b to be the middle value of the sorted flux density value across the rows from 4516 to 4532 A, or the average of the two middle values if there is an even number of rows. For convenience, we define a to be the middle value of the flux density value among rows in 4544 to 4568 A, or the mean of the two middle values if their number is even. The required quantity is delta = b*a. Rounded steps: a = 9.3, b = 8.78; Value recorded 82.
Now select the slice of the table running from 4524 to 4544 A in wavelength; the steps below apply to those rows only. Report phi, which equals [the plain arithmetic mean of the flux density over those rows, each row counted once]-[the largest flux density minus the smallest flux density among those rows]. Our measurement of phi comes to 7.3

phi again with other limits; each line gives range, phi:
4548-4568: 8.6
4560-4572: 9.5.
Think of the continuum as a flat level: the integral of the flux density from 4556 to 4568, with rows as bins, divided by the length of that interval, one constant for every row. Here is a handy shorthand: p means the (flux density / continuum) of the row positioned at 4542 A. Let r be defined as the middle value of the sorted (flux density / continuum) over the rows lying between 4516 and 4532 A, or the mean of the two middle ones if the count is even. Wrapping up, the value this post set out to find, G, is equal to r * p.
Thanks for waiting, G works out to 0.876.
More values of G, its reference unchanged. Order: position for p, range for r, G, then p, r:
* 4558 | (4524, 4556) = 0.881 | 0.96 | 0.91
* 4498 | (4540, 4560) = 0.890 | 0.93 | 0.96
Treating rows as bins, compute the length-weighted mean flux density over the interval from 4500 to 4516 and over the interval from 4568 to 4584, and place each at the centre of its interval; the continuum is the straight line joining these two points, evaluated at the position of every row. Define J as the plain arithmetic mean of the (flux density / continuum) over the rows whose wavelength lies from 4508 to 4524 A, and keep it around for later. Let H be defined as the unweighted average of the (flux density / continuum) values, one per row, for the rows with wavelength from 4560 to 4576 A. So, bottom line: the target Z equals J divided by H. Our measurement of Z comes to 0.97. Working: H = 1.03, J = 1.00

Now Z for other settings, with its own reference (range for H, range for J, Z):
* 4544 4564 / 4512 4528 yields 0.98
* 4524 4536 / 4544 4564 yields 1.13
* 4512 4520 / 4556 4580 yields 1.02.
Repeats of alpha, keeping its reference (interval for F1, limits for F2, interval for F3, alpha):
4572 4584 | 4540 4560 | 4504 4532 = 0.034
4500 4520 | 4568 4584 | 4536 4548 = 0.065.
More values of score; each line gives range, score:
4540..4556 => 9.375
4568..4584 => 9.696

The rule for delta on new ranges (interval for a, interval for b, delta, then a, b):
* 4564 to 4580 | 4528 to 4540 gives 81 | 9.6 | 8.41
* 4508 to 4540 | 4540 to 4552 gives 83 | 9.1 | 9.14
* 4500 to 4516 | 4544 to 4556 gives 87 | 9.5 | 9.14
